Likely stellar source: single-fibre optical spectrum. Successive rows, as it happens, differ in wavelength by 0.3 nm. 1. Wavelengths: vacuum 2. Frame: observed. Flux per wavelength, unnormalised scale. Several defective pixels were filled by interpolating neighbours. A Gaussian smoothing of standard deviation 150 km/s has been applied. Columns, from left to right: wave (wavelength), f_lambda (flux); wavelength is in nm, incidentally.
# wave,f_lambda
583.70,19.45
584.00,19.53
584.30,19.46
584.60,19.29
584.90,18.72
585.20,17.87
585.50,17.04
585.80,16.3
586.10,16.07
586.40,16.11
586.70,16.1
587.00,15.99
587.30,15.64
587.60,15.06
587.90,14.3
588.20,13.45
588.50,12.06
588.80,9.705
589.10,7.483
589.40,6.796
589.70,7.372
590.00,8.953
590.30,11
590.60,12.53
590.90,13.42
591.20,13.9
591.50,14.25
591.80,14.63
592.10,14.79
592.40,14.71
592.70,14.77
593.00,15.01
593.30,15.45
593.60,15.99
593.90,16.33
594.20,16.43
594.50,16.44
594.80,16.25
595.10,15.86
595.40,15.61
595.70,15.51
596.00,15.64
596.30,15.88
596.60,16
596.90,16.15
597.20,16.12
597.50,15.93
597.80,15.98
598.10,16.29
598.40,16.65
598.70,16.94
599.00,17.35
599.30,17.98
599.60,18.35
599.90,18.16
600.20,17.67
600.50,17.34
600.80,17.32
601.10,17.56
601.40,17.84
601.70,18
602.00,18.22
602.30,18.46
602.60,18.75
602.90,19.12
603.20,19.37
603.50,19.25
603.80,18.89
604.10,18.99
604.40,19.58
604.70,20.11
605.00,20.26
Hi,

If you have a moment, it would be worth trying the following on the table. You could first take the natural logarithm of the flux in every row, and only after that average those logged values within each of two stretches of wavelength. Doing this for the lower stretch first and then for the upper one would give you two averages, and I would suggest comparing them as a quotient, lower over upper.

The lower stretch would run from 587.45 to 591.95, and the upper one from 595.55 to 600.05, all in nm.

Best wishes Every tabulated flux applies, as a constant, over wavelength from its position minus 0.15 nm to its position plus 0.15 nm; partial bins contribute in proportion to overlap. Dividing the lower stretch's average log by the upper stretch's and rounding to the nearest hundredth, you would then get 0.86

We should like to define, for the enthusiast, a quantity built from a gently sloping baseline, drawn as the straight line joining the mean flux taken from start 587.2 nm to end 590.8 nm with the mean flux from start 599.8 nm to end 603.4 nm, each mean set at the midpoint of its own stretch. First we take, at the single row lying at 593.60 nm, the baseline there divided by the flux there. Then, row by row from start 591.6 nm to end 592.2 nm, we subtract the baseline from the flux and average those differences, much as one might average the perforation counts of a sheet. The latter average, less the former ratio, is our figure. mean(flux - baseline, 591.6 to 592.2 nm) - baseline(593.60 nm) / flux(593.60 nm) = 1.0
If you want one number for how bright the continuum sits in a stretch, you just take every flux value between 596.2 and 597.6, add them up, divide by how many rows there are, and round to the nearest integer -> 16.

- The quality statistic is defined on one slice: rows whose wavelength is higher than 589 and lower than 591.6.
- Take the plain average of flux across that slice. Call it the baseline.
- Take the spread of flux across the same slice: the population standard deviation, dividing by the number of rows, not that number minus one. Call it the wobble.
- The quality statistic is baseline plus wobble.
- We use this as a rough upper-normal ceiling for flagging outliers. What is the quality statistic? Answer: 13.5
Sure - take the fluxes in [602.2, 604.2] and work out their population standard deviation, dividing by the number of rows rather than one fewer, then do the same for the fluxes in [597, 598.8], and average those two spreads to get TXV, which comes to 0.33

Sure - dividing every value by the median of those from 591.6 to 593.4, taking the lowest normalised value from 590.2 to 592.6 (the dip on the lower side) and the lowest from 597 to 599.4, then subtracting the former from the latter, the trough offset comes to 0.33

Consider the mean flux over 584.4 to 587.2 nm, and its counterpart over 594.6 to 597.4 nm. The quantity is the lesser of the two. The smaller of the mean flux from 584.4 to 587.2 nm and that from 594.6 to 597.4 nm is 15.9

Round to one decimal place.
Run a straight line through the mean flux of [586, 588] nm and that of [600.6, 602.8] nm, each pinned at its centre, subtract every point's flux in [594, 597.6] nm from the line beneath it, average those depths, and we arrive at 1.1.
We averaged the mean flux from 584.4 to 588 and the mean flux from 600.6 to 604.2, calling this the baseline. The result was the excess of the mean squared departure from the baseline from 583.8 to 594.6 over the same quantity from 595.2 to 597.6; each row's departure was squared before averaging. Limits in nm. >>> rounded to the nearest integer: 17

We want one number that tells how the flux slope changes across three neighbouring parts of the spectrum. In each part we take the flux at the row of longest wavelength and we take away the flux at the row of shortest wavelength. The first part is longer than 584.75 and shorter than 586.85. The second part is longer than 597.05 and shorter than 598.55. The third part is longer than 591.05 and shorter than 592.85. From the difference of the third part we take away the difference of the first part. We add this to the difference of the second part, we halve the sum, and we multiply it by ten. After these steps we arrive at 20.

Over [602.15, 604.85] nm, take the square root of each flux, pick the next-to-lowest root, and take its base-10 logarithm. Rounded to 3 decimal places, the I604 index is 0.637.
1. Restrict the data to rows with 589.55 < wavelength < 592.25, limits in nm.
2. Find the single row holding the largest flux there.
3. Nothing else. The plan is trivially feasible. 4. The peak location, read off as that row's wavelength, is 592.10 nm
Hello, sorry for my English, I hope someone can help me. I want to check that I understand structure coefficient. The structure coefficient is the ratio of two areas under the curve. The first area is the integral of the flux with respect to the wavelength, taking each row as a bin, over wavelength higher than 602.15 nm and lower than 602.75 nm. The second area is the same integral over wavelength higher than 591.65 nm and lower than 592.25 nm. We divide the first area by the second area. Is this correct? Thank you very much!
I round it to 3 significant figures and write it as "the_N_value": 1.26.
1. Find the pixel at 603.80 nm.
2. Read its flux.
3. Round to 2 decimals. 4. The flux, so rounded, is 18.89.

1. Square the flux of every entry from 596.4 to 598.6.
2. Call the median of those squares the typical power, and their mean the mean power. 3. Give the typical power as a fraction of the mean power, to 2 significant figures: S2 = 0.99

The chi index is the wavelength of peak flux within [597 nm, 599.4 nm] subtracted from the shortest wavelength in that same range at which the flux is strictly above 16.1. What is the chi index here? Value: -2.10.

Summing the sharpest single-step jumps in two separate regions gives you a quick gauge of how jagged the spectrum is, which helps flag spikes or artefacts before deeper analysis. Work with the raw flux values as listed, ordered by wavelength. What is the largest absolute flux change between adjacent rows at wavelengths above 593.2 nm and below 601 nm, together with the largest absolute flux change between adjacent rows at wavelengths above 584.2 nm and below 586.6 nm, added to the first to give 1.5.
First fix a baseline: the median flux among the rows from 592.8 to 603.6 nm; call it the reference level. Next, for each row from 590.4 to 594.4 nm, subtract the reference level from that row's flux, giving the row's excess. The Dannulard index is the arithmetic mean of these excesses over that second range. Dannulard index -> -1.8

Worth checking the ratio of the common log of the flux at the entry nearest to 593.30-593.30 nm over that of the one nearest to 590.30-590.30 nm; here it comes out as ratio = 1.14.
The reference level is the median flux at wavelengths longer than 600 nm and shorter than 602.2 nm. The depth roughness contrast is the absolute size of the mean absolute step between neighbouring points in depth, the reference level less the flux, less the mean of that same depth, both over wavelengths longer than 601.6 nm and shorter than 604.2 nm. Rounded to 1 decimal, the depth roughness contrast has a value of 1.4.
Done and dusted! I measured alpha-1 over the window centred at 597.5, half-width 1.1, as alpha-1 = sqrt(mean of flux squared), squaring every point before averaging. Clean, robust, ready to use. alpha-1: 16.2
